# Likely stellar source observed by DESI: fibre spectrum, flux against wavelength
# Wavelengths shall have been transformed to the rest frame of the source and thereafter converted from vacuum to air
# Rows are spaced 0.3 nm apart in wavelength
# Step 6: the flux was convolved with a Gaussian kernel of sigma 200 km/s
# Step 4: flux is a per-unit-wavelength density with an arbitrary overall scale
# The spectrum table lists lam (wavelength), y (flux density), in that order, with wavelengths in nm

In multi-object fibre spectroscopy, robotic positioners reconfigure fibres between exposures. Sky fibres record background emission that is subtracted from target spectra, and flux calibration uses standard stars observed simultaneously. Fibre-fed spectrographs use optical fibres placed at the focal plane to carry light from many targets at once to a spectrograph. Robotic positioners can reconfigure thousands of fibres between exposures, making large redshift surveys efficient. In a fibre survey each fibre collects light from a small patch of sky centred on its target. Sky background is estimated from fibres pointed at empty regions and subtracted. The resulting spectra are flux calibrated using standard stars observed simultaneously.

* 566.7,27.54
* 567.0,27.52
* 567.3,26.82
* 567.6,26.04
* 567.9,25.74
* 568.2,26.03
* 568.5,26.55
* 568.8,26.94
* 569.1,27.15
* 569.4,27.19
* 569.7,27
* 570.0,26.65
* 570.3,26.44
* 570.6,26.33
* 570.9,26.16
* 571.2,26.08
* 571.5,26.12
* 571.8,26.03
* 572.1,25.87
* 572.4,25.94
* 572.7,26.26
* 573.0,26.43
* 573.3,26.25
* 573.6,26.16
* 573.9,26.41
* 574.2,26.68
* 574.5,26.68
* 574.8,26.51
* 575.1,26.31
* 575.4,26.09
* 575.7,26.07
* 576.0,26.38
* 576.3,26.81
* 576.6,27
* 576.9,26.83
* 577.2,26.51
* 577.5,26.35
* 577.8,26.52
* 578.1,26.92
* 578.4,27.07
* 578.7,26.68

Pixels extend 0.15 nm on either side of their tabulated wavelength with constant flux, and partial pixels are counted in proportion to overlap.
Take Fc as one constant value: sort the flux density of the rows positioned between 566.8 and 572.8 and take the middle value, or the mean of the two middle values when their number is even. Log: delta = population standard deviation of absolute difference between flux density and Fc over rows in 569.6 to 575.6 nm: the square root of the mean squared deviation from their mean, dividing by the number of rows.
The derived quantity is 0.17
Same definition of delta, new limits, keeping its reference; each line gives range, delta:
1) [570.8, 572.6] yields 0.10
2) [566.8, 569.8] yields 0.30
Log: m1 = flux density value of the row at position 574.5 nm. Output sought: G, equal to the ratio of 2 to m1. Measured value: 0.0750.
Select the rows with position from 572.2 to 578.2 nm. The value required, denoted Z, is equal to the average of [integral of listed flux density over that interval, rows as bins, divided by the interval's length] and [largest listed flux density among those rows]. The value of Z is 26.72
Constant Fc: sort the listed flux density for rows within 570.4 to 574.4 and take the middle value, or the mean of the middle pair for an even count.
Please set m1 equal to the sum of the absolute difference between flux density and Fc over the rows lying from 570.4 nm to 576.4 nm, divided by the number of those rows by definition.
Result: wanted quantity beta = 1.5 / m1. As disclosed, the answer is 7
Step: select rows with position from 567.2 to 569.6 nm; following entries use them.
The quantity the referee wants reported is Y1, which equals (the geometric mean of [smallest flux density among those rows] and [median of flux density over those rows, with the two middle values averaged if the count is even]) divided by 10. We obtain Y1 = 2.62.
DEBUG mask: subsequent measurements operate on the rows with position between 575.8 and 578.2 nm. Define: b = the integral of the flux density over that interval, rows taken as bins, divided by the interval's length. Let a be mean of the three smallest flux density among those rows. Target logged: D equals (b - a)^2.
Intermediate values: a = 26.4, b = 26.6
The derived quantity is 0.055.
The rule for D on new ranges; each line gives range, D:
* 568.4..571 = 0.173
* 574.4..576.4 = 0.055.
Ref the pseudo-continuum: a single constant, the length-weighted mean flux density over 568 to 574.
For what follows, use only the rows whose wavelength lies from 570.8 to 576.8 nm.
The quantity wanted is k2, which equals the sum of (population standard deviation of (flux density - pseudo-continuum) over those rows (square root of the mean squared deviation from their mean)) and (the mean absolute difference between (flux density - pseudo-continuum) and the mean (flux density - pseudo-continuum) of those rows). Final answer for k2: 0.53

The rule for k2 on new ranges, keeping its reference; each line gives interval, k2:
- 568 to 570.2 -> 0.70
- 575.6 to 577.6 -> 0.57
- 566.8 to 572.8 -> 0.92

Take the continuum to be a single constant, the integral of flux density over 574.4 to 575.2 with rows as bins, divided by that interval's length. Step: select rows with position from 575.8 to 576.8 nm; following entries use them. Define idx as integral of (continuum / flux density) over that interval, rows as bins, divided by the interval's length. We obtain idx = 0.99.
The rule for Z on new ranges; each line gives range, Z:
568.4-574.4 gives 26.81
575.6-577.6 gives 26.79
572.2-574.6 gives 26.51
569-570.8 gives 26.98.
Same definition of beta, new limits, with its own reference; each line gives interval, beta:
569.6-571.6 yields 6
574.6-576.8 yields 4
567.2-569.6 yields 3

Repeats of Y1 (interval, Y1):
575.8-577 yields 2.66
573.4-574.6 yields 2.64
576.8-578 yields 2.64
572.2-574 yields 2.61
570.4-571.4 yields 2.61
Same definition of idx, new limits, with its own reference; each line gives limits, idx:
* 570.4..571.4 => 1.01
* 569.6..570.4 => 0.99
